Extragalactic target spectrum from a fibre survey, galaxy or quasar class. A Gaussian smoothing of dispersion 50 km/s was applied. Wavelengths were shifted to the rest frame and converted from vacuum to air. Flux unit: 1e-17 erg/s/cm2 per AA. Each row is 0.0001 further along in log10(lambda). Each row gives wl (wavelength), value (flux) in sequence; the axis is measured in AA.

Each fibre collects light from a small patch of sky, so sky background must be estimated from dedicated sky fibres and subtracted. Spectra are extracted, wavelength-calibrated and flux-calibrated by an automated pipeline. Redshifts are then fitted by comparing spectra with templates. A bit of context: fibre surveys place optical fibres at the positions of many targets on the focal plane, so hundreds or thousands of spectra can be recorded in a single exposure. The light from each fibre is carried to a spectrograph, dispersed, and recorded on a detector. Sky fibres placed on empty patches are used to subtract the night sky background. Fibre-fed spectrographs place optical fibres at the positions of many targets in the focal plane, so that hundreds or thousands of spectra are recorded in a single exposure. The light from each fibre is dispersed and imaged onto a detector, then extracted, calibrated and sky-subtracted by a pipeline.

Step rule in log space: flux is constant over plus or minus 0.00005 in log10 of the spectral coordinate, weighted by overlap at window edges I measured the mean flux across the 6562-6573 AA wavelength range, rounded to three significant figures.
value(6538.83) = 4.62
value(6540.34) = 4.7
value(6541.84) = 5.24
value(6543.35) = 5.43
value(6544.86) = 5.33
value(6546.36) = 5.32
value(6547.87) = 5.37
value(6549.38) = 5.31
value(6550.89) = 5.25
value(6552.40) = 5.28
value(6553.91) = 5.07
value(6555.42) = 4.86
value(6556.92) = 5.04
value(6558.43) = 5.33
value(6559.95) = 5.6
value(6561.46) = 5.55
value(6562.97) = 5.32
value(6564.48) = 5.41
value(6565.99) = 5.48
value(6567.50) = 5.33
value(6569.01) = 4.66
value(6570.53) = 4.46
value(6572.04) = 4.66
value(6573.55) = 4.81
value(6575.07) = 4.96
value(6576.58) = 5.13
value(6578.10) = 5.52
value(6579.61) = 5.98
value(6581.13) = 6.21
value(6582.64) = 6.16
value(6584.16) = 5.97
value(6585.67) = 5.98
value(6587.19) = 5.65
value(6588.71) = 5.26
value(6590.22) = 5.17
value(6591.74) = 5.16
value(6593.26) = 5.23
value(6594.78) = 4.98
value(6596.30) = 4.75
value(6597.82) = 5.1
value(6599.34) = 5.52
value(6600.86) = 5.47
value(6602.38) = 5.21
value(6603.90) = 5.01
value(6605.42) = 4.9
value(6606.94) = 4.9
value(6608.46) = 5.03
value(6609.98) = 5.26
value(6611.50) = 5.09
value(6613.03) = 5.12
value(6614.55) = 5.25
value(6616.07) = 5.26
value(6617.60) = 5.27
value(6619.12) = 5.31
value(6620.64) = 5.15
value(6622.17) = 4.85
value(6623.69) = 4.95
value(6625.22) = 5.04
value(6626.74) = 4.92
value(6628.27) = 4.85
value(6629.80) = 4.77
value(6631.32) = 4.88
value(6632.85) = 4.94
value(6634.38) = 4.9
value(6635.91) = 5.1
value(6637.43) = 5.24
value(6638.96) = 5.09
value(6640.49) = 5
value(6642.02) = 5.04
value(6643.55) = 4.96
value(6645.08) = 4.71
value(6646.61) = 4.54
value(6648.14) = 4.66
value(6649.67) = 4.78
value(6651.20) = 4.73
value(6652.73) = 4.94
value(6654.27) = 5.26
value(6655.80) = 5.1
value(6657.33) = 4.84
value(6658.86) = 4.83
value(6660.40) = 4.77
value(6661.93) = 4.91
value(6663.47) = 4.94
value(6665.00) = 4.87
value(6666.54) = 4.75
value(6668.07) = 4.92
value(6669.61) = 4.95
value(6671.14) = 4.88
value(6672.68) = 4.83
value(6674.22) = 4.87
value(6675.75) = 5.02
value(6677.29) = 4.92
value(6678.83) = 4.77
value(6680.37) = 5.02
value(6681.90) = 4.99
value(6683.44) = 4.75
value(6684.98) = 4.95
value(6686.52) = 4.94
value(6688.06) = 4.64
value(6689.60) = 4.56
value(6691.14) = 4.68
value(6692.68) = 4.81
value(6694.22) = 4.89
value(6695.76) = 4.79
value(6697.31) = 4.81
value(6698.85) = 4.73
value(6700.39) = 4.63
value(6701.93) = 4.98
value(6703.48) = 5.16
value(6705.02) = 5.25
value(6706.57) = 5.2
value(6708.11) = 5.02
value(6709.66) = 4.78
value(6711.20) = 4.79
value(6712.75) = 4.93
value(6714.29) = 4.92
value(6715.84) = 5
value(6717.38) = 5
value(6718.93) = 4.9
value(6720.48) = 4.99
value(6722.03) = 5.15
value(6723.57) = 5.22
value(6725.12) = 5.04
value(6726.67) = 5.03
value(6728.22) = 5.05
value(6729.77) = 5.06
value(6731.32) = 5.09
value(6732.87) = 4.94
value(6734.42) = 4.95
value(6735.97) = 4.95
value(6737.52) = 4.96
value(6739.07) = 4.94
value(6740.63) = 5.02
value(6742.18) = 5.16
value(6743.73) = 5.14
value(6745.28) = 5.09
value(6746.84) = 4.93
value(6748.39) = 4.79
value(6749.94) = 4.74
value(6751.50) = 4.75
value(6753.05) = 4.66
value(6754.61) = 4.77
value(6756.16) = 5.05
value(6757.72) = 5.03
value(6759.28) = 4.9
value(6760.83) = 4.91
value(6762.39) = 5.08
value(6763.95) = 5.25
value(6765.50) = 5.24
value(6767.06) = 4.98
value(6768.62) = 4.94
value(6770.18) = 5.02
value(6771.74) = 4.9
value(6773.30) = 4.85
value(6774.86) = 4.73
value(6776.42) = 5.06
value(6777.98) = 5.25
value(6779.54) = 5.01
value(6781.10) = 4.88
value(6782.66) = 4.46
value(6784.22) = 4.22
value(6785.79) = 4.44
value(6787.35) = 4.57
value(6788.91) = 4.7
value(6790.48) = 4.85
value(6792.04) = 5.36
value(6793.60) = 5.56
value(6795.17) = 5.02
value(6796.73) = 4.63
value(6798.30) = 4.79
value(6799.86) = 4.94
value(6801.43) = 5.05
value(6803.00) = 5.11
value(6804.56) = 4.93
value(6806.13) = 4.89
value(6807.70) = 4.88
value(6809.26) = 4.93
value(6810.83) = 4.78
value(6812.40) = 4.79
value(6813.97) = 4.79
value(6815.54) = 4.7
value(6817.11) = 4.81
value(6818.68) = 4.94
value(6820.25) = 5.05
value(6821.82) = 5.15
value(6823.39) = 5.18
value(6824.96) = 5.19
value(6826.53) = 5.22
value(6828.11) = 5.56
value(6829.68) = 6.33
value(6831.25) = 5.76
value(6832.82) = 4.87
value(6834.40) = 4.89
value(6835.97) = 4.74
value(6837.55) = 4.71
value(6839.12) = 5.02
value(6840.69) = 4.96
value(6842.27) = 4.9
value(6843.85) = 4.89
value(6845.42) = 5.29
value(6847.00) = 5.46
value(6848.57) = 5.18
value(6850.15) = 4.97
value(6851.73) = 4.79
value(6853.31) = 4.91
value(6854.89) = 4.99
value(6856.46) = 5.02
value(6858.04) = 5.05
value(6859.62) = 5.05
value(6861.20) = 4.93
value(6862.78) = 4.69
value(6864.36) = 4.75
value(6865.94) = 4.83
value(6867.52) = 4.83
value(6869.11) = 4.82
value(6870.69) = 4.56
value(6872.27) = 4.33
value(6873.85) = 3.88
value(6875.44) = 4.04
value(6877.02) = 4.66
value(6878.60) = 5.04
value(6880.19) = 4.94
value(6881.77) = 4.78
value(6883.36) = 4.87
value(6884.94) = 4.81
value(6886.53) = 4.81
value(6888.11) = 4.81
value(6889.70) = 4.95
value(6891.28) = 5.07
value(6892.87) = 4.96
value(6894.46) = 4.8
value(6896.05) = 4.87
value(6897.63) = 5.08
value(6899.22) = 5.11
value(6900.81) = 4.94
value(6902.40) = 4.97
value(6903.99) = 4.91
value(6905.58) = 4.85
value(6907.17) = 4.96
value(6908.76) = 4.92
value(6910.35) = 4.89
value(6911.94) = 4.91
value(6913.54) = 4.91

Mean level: 5.05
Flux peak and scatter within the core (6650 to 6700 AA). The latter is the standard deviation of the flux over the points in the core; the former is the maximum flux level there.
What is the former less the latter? 5.12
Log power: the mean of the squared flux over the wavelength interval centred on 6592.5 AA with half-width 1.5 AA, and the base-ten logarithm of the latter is 1.431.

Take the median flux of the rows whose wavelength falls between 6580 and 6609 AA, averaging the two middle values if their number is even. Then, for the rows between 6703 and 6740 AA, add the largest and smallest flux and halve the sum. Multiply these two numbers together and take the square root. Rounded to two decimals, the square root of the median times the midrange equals 5.11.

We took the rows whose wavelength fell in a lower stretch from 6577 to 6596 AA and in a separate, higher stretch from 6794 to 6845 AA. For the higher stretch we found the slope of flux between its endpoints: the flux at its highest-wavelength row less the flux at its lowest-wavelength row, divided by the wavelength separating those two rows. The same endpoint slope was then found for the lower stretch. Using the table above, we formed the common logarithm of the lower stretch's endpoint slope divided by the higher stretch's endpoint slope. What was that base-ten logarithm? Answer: 1.1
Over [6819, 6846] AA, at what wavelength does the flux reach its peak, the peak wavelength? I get 6829.68 AA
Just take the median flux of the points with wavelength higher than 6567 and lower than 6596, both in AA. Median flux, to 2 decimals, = 5.23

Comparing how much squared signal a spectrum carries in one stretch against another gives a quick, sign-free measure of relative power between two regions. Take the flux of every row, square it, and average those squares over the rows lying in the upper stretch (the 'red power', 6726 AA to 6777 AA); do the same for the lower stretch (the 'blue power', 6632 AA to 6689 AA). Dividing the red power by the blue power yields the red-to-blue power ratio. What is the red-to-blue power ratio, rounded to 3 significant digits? 1.03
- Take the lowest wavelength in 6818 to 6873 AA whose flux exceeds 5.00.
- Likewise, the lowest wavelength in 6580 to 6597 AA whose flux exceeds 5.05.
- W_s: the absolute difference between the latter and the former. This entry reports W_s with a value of 239.1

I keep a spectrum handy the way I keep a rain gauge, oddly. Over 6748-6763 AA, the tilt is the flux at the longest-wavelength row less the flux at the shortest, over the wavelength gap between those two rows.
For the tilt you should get 0.021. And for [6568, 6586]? 0.079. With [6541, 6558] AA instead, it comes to -0.013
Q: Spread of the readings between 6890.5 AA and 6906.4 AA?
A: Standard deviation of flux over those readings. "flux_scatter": 0.10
